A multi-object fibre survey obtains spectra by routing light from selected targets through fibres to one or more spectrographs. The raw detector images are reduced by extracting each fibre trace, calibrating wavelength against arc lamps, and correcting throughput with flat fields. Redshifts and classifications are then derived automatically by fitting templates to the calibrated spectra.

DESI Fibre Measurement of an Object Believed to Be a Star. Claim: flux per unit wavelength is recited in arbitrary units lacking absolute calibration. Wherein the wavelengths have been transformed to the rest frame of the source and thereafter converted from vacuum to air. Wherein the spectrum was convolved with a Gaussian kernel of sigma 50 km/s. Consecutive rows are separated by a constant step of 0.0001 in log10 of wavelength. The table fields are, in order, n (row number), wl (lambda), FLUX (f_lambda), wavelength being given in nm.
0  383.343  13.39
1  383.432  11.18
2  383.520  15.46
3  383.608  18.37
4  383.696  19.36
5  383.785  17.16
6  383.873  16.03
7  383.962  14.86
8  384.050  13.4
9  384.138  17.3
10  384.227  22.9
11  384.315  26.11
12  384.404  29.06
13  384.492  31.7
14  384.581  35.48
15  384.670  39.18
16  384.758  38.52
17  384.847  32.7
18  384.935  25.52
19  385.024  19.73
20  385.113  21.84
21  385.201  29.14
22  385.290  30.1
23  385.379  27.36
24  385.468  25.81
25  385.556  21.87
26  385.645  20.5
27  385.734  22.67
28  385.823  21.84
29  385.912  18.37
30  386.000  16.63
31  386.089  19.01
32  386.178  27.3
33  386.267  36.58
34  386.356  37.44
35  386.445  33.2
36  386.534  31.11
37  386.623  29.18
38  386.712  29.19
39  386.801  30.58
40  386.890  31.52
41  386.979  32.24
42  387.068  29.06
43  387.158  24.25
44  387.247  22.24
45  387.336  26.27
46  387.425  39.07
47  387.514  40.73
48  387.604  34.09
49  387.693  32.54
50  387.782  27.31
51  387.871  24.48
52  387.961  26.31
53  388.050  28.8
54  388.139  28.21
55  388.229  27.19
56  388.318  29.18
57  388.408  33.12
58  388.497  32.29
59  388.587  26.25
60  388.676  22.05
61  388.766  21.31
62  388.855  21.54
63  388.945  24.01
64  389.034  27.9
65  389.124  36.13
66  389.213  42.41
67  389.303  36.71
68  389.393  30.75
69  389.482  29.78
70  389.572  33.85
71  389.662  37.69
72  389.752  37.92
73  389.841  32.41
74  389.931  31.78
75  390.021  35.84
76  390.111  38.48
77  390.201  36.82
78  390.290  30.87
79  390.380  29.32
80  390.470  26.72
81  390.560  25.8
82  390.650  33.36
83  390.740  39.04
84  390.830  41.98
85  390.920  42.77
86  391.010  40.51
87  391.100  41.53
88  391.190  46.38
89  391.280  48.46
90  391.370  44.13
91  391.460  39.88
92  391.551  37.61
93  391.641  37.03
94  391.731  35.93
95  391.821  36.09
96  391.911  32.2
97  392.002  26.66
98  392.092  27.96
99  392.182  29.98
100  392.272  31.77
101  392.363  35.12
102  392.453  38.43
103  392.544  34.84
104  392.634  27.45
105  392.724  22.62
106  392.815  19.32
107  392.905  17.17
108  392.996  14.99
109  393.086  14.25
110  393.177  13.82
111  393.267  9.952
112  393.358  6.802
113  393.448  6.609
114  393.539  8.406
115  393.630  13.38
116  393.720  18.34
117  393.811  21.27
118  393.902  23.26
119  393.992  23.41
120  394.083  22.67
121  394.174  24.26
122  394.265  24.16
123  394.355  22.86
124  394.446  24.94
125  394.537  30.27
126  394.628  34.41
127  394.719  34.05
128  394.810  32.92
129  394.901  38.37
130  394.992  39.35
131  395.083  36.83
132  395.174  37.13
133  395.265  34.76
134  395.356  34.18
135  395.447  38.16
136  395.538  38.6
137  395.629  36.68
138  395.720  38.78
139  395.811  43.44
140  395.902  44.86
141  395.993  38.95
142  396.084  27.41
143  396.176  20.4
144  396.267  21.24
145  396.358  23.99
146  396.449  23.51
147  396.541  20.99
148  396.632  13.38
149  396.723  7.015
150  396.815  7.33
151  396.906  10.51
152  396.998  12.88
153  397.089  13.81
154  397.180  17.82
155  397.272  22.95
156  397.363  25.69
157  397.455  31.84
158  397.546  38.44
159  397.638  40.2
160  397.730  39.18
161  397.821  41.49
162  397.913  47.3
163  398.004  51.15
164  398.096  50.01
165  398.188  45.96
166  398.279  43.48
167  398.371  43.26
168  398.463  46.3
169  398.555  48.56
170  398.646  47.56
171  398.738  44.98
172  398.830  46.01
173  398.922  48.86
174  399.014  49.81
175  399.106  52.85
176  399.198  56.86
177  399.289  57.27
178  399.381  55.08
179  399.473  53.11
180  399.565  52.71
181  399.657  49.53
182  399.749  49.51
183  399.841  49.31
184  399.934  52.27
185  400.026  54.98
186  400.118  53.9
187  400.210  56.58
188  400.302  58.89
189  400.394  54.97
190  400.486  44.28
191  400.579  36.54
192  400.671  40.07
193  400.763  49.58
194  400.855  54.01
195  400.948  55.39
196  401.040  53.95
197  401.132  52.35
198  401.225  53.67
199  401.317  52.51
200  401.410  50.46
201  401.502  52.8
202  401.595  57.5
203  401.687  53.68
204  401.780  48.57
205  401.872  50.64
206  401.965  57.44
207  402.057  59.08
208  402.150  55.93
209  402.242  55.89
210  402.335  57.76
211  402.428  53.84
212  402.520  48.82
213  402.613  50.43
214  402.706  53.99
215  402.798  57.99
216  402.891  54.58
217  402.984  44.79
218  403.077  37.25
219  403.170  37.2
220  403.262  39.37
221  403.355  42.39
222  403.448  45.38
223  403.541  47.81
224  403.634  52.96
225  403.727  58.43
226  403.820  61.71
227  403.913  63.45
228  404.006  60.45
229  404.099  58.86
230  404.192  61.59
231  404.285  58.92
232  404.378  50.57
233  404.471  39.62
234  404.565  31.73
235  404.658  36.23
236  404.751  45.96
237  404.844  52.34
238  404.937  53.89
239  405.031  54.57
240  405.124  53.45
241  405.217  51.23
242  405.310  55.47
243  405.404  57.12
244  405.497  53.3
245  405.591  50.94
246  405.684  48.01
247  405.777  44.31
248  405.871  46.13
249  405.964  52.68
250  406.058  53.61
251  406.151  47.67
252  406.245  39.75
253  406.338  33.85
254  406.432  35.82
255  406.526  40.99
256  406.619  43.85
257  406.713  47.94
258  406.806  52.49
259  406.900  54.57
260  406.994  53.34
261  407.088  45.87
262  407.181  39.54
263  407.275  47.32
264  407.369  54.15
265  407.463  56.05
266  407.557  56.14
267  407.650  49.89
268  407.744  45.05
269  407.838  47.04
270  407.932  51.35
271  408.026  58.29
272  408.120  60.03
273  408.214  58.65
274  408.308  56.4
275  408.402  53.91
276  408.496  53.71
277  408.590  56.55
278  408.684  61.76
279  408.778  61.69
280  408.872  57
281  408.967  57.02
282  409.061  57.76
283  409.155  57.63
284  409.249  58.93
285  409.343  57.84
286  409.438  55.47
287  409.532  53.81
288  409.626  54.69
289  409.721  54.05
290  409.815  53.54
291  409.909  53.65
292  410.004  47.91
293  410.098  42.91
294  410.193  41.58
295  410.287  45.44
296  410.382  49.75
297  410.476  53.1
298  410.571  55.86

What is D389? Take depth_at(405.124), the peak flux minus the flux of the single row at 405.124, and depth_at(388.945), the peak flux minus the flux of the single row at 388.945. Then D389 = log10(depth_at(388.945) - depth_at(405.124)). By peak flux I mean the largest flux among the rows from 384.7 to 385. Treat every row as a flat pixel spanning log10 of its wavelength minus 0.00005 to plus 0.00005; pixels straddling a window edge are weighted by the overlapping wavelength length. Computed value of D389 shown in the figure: 1.47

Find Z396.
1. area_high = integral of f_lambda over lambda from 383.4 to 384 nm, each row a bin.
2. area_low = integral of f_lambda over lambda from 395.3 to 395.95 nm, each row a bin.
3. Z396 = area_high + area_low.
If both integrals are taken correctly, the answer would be 35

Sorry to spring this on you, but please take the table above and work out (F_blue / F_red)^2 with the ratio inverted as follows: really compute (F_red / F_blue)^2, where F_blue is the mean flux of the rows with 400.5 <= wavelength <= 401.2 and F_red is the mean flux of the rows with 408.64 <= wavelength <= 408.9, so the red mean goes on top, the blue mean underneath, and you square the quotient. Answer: 1.5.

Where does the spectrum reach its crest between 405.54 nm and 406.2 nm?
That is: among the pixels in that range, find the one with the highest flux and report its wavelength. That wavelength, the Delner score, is 406.058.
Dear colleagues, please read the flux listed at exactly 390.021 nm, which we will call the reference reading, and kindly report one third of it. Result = 12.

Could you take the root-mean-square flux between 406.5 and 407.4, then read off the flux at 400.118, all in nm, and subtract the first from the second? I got 6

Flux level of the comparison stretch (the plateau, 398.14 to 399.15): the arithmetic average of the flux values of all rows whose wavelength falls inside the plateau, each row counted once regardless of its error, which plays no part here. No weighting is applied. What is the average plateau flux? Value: 47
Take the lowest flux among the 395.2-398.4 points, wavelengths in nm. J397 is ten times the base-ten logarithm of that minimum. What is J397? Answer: 8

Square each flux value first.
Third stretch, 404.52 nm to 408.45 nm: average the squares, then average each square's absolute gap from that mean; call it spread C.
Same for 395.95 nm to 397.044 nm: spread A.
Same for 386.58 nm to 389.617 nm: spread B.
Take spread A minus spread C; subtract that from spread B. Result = 524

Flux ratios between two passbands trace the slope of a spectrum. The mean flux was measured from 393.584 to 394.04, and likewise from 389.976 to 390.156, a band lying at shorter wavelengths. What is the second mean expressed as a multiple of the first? 1.9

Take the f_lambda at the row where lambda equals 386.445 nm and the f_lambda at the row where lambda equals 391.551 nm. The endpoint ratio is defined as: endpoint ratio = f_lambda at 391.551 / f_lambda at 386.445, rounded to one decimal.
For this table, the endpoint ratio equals 1.1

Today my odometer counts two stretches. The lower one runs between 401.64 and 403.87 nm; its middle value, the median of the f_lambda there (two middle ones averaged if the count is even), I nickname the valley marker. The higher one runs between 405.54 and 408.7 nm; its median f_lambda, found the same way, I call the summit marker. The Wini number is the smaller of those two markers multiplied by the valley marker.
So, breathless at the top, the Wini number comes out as 2727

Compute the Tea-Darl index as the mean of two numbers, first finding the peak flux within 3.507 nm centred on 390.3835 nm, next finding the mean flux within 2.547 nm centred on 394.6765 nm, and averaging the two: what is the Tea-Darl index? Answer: 39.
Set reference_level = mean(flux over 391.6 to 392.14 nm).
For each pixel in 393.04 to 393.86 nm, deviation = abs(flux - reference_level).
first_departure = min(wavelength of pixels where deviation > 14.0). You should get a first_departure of 393.086 nm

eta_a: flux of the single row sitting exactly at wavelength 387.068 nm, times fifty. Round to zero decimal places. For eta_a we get 1453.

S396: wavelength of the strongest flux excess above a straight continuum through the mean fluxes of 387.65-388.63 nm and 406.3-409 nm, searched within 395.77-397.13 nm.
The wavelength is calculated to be 395.902 nm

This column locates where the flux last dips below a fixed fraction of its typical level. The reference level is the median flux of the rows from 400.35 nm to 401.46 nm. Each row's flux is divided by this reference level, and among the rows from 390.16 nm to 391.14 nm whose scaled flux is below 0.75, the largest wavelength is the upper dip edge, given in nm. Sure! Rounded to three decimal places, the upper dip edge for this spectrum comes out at 390.740 nm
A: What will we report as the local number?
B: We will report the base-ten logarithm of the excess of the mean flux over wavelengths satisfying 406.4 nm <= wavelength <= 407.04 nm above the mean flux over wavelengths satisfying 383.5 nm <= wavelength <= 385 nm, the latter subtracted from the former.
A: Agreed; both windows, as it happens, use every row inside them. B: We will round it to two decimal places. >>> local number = 1.36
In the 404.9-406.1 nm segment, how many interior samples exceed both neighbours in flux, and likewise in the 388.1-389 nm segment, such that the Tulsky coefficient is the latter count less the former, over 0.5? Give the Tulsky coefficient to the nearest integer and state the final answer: -2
